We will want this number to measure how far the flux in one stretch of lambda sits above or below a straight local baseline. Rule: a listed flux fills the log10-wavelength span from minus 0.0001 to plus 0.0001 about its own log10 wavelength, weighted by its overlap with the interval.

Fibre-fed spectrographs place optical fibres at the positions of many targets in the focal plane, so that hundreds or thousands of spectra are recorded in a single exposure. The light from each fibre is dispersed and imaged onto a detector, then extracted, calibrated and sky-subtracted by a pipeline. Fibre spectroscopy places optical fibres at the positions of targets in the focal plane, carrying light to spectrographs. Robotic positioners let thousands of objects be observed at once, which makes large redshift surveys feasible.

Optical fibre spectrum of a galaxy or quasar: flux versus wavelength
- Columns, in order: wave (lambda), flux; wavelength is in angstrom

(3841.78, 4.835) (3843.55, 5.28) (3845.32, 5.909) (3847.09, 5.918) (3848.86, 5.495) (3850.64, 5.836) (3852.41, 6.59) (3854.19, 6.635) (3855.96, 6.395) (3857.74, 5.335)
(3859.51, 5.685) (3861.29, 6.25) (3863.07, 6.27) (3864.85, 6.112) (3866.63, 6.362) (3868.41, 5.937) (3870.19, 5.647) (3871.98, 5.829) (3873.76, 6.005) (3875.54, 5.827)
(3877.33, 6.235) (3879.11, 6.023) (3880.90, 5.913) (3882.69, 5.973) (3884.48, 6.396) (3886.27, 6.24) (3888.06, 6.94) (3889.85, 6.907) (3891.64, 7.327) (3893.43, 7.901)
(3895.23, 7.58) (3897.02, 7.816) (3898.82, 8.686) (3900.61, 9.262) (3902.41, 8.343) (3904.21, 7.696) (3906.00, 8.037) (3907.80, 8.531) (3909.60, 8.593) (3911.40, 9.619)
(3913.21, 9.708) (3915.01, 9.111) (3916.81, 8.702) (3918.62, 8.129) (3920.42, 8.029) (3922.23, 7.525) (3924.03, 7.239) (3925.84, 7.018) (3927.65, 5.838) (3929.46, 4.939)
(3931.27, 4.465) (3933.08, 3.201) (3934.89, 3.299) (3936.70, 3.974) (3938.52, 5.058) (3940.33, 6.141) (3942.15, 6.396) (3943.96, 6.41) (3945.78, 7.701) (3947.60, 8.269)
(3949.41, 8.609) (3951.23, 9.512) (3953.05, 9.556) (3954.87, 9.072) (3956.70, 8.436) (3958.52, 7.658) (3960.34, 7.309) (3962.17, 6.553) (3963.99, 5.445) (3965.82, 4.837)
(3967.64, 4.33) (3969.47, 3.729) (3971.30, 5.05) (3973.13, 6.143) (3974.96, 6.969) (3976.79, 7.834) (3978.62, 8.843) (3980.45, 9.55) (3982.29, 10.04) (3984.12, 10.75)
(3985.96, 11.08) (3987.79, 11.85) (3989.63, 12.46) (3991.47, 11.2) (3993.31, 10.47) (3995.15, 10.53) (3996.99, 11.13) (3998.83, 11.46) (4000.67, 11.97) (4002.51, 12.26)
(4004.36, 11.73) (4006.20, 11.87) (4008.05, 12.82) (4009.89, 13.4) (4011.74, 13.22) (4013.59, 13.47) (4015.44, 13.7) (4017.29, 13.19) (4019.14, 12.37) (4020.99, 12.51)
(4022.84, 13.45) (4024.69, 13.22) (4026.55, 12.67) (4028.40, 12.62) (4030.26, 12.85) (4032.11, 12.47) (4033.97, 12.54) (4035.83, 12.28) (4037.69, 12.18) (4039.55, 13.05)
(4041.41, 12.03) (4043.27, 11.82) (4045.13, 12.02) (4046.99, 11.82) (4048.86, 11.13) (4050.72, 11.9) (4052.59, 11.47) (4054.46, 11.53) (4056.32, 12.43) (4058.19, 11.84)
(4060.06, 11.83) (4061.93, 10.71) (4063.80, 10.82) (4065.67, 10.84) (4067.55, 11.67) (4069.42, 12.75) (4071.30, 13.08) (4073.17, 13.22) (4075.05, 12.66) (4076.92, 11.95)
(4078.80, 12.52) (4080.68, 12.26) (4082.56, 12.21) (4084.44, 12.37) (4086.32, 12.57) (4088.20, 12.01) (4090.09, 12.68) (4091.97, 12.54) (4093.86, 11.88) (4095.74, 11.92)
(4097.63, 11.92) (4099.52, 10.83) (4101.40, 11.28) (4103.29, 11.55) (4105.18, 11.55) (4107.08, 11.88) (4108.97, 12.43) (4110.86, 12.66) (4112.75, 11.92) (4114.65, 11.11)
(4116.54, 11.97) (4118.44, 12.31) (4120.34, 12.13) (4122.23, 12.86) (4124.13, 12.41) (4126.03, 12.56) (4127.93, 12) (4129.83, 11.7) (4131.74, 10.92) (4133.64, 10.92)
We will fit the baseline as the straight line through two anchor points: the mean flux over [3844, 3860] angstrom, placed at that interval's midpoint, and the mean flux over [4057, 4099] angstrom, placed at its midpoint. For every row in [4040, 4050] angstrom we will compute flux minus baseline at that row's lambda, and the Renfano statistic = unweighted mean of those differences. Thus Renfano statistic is 0.6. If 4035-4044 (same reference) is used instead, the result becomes 1.2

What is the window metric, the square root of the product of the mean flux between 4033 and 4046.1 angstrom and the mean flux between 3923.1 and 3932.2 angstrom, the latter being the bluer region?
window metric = 8.5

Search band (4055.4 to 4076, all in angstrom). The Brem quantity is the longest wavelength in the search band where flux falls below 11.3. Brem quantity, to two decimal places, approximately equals 4065.67 angstrom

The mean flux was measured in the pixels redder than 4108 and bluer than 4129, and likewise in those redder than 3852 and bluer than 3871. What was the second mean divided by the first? 0.50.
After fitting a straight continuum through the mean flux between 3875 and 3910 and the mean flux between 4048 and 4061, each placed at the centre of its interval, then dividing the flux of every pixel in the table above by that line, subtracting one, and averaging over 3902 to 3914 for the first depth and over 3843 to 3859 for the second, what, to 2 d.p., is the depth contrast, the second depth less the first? -0.16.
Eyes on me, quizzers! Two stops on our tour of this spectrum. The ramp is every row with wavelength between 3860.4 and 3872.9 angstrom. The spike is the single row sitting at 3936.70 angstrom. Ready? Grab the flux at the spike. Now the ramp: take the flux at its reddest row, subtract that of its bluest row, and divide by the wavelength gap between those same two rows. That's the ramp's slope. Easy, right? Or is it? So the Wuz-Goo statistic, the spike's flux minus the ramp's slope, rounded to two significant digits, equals 4.0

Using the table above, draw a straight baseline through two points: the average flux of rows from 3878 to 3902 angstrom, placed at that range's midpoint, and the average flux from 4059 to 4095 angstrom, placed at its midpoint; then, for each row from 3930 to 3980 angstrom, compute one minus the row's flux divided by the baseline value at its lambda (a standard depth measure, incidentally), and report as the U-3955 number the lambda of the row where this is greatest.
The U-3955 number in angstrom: 3933.08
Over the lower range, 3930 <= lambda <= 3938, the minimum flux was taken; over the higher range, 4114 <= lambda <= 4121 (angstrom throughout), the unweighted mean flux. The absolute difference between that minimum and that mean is 8.7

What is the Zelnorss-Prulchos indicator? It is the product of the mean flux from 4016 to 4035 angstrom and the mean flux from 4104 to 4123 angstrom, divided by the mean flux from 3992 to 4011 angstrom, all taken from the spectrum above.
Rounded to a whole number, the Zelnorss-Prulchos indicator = 13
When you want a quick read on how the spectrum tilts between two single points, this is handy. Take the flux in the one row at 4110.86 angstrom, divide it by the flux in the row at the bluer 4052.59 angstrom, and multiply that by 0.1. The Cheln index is 0.11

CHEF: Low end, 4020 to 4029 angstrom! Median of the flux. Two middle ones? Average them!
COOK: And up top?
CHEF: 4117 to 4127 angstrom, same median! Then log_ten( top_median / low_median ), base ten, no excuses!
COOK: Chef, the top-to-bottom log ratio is 0.0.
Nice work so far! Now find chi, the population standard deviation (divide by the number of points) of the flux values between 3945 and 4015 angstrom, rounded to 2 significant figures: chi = 2.7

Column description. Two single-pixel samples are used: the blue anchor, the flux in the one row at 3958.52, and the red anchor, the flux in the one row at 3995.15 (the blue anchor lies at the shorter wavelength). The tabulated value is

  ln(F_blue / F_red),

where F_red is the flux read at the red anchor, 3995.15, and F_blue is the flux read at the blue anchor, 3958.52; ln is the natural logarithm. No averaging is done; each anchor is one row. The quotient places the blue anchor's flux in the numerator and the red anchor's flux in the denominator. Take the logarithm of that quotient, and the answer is -0.32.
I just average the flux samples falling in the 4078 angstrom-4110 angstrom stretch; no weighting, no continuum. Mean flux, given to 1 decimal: 12.0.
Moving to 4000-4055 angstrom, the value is 12.5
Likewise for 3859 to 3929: 7.2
